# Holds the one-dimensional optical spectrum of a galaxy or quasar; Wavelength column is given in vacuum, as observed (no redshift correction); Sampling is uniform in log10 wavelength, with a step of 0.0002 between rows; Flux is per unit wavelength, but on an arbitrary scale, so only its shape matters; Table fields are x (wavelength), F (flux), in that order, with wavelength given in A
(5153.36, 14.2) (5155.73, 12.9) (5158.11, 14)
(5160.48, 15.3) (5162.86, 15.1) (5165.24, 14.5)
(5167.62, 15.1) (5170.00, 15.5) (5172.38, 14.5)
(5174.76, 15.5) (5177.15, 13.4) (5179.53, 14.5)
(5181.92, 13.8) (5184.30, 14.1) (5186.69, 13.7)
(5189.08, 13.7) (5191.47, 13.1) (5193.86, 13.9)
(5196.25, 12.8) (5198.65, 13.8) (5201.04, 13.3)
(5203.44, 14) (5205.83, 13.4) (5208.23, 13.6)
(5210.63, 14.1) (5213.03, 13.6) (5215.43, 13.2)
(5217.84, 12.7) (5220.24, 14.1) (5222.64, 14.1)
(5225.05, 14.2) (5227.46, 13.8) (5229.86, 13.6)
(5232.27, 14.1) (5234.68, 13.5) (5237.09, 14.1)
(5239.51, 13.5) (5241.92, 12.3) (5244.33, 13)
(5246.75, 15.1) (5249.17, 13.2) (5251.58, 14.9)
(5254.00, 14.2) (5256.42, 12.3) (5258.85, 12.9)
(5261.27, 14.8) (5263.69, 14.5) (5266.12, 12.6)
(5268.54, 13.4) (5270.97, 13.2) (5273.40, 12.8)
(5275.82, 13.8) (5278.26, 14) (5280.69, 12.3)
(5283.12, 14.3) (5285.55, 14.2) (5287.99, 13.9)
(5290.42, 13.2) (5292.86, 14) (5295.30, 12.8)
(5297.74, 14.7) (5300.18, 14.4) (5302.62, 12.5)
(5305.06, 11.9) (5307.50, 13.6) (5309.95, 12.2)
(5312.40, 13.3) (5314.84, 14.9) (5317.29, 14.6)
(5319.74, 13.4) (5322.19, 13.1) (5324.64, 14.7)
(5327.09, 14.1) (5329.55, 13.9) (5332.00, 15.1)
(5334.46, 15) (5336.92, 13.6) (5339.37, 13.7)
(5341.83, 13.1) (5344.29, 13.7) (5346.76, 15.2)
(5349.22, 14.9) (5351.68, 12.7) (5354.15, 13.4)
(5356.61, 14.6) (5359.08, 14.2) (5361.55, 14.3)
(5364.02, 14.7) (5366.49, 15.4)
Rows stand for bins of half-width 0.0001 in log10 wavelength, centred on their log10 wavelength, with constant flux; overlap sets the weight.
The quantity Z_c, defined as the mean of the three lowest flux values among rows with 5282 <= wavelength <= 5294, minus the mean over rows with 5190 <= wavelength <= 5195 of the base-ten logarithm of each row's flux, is 12.6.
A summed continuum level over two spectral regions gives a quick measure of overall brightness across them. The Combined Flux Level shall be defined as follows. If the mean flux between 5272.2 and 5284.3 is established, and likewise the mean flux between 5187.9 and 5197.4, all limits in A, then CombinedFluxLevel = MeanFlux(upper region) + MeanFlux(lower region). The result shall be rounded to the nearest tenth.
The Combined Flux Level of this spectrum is 26.8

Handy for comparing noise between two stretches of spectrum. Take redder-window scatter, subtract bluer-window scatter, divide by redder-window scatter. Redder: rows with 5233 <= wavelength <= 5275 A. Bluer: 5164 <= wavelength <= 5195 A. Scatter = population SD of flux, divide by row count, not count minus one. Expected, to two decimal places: 0.16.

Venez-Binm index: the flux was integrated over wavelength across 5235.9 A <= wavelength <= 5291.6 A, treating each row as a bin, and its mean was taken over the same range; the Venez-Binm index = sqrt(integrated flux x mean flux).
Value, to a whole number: 101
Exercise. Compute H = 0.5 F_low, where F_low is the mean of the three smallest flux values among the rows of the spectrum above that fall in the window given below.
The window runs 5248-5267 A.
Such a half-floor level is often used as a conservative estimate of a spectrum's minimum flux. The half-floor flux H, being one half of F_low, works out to 6.30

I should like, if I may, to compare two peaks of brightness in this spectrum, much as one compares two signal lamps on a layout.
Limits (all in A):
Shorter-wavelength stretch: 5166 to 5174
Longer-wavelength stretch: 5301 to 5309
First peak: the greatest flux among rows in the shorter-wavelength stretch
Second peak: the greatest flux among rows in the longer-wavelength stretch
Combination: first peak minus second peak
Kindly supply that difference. 1.9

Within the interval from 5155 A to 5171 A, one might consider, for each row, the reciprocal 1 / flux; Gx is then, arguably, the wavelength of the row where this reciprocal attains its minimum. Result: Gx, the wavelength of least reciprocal 5170.00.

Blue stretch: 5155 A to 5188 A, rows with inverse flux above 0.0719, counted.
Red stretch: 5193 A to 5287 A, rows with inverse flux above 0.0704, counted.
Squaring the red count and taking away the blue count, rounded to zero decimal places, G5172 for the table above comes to 1152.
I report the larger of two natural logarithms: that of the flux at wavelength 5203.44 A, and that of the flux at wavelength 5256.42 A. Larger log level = 2.639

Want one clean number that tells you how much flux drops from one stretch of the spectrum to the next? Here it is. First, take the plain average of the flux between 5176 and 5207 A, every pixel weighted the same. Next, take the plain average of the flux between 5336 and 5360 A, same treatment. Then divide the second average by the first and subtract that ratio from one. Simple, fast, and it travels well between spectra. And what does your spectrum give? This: -0.019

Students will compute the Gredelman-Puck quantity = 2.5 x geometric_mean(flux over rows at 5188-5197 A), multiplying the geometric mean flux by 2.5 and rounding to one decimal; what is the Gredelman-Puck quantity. 33.4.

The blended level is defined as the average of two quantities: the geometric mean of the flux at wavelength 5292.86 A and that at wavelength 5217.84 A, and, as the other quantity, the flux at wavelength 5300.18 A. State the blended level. 13.9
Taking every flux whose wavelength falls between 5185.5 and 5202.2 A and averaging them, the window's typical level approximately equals 13.5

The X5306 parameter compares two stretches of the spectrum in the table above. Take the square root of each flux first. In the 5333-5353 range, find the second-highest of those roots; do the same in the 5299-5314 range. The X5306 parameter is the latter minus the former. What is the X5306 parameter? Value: -0.185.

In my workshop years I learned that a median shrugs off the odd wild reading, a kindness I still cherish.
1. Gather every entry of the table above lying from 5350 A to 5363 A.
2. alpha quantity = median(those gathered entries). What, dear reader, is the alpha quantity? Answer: 14.2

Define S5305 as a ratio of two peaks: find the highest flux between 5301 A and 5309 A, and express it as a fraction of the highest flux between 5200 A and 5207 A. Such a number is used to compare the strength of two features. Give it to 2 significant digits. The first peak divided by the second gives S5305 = 0.97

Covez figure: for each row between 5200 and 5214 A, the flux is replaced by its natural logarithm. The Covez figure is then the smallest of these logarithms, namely 2.59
